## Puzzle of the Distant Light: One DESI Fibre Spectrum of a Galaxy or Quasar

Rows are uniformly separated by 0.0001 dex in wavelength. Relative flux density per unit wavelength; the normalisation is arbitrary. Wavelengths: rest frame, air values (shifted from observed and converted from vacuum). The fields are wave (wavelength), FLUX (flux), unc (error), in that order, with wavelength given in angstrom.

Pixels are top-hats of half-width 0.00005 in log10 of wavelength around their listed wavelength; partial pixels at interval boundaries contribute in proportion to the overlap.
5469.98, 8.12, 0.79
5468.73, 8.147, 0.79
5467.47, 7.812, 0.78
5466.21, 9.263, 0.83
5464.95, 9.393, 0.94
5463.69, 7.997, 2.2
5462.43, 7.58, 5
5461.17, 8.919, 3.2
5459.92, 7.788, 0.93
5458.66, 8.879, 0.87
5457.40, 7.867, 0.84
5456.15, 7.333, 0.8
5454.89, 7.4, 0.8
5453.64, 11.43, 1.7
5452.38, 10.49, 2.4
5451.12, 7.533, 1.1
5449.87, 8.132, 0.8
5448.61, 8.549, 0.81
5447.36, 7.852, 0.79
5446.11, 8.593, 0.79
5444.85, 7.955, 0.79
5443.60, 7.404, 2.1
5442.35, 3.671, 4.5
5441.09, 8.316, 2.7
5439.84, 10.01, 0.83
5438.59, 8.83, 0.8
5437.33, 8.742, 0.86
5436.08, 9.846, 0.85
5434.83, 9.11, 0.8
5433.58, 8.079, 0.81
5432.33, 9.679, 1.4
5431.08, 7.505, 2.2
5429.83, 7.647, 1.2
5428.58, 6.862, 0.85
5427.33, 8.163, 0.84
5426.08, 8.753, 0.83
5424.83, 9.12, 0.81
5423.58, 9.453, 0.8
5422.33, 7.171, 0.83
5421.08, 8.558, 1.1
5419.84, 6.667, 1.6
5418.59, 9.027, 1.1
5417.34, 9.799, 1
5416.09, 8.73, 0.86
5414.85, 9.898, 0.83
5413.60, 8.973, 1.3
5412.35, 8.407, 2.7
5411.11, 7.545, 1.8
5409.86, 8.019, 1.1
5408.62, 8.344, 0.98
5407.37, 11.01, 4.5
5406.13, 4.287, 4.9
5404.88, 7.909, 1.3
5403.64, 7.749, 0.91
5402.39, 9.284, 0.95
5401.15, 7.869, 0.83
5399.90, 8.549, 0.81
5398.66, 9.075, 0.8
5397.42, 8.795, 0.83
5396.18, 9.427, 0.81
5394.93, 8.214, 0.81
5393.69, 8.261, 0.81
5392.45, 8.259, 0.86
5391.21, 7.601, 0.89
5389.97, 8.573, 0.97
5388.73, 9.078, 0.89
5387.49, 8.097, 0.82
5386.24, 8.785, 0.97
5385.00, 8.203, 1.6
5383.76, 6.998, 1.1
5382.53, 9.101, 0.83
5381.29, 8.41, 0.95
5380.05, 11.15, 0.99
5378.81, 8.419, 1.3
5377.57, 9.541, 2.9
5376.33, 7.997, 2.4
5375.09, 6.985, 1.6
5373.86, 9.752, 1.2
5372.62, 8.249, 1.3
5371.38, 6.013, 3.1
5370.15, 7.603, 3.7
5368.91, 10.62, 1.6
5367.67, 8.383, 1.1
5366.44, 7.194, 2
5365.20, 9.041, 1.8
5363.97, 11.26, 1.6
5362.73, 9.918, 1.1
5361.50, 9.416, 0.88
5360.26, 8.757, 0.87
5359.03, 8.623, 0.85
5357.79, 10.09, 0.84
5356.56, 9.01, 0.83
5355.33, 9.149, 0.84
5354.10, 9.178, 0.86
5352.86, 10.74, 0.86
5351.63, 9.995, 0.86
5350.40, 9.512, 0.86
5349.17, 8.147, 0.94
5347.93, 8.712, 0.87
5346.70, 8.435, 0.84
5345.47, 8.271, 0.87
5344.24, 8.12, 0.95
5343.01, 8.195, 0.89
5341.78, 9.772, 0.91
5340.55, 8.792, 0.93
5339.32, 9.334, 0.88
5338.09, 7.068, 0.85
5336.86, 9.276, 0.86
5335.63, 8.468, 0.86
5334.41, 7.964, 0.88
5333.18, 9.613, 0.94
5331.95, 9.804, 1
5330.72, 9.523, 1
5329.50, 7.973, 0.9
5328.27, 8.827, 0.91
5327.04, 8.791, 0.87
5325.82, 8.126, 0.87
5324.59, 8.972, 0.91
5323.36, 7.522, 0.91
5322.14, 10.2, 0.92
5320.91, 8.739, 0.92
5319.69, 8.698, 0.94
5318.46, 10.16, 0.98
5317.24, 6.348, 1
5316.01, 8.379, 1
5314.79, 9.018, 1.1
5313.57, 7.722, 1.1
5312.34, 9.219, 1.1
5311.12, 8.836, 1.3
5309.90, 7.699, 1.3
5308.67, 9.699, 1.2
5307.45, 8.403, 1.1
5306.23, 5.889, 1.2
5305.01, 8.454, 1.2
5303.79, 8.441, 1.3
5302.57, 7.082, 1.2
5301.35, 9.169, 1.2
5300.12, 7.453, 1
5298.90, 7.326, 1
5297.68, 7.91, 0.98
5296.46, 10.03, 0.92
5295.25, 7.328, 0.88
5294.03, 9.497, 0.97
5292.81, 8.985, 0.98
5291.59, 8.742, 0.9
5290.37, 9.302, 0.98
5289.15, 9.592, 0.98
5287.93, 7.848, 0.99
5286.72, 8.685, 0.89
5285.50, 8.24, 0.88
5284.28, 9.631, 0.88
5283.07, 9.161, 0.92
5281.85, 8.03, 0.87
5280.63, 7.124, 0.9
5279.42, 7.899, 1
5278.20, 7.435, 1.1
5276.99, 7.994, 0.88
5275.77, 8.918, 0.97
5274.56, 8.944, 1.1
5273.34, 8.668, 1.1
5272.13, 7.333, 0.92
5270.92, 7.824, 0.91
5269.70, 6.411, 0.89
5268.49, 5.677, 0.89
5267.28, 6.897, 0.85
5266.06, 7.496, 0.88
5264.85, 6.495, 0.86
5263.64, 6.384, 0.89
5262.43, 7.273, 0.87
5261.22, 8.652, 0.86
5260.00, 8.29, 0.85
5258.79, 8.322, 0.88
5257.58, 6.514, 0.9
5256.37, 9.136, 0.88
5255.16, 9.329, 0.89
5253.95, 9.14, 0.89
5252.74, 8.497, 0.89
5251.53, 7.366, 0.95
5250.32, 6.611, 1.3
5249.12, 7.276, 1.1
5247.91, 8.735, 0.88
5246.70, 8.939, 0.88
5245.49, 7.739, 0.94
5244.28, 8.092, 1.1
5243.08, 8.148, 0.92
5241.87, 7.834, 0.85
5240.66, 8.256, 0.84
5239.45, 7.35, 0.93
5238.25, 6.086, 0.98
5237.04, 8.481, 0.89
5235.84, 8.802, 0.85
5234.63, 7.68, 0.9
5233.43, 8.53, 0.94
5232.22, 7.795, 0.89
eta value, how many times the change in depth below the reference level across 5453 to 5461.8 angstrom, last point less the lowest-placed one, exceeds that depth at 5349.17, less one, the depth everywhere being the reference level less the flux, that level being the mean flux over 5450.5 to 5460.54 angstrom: 4.7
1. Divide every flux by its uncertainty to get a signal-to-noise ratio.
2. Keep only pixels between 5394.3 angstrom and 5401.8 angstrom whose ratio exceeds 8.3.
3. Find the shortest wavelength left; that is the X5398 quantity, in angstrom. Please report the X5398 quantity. 5394.93 angstrom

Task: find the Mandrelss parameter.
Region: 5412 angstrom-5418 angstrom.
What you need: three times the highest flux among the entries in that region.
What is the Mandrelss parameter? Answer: 29.7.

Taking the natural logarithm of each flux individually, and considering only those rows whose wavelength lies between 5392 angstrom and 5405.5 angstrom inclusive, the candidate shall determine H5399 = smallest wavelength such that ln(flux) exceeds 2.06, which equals 5392.45 angstrom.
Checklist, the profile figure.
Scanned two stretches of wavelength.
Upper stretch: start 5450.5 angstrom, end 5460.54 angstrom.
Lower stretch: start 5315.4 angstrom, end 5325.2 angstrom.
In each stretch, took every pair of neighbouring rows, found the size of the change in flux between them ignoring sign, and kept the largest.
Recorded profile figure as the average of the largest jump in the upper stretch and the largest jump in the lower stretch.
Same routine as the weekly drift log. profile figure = 3.9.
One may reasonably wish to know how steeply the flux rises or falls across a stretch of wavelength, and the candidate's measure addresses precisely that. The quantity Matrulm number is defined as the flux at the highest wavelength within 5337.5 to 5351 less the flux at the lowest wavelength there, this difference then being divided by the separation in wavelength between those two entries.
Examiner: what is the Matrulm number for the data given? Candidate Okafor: 0.20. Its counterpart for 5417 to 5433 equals -0.01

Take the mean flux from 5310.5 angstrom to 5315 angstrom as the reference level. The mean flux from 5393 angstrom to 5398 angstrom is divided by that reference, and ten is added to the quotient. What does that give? 11.0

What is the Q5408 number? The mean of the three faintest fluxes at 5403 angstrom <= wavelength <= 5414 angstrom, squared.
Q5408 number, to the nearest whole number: 43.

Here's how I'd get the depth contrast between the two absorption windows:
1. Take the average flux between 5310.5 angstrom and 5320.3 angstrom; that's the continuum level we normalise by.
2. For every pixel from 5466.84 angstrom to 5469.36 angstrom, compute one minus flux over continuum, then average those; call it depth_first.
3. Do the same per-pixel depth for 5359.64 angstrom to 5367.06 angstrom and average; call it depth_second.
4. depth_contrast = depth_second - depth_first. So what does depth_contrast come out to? -0.15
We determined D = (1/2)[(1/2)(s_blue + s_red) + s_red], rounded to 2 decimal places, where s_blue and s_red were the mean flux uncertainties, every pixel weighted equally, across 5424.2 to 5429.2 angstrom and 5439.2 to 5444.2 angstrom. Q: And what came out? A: 2.11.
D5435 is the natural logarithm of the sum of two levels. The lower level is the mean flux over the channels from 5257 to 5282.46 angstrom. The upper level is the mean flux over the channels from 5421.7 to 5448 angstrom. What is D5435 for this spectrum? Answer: 2.759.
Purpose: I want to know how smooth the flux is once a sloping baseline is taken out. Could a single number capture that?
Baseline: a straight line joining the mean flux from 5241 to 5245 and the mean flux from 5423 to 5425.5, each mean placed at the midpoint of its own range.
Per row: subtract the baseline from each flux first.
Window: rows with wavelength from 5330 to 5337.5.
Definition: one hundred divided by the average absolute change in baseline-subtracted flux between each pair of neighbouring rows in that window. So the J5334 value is 146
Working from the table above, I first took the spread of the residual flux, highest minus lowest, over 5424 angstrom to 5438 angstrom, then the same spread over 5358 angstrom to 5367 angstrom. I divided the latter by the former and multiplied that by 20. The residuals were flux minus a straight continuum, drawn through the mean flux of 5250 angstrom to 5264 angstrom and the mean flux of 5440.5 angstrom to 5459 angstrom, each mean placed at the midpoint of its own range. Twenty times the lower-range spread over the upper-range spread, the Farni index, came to 27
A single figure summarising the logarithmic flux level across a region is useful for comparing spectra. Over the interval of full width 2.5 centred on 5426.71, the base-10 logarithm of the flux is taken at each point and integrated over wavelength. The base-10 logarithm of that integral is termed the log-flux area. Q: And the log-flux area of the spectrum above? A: 0.365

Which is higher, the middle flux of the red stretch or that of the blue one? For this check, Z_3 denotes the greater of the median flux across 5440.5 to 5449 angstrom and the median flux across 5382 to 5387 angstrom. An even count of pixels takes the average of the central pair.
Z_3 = 8.5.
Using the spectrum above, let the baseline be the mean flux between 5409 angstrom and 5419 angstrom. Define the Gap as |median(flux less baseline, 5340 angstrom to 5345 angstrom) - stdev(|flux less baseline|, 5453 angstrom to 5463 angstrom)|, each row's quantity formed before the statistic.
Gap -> 1.1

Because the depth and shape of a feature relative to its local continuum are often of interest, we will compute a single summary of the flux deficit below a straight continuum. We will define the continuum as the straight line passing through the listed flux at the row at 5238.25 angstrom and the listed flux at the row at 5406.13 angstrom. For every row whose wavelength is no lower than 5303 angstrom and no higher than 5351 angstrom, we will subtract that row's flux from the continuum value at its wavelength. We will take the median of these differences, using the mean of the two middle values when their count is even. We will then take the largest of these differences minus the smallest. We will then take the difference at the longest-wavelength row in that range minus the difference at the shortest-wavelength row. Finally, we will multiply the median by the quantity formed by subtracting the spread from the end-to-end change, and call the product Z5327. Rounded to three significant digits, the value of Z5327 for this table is 21.2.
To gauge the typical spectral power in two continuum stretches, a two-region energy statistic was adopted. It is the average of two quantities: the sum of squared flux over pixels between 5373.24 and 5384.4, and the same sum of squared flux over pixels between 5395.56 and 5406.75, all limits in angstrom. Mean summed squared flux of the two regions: 654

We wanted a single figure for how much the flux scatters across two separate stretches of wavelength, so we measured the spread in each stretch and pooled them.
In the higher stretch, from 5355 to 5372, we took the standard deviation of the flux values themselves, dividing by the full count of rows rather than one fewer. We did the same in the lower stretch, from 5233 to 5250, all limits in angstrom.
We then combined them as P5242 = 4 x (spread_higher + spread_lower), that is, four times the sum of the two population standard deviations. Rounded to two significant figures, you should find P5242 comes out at 8.2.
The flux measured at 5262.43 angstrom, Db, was 7.273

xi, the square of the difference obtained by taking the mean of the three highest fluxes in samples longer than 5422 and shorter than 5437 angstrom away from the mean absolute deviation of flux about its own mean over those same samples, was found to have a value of 77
